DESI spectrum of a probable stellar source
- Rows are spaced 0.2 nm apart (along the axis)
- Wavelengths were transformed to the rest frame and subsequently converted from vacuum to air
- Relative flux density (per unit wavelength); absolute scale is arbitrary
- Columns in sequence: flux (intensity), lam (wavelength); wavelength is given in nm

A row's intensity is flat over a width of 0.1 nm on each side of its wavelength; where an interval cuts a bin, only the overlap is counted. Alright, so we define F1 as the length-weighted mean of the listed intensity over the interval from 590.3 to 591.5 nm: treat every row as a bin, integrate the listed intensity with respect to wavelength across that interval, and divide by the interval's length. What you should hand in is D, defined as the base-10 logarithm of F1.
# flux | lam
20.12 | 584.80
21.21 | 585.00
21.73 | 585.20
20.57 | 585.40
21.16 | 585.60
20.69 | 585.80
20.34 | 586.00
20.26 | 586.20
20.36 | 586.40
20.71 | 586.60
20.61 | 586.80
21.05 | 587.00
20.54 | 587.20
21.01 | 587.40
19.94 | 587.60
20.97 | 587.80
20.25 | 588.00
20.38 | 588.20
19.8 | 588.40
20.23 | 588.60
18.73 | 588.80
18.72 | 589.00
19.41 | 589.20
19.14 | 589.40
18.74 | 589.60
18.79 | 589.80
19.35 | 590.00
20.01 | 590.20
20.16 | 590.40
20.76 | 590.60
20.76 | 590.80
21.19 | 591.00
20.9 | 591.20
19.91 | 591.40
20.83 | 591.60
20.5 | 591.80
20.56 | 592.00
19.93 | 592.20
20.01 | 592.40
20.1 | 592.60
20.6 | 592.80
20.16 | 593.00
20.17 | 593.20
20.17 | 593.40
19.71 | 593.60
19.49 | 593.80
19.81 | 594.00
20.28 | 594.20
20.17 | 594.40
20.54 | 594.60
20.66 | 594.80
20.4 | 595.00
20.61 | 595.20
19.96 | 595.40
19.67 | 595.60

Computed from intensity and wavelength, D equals 1.31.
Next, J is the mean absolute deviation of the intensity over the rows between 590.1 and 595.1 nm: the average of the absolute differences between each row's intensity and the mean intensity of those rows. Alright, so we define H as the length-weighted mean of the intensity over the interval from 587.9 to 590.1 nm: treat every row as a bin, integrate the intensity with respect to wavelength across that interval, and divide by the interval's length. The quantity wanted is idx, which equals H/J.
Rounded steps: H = 19.4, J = 0.34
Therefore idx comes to 57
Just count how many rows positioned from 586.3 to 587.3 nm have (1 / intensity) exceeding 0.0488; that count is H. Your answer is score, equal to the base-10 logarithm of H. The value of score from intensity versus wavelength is 0.00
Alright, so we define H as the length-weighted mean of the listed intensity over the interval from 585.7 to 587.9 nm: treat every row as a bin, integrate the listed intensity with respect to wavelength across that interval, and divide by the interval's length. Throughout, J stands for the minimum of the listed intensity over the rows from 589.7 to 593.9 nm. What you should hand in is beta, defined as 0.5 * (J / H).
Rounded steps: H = 20.6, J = 18.79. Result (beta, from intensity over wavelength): 0.456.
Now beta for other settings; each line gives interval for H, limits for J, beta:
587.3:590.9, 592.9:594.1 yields 0.491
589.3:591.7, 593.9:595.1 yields 0.494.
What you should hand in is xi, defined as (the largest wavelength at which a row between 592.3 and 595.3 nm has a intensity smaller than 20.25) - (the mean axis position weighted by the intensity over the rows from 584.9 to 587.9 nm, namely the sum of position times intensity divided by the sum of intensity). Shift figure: 8.01 nm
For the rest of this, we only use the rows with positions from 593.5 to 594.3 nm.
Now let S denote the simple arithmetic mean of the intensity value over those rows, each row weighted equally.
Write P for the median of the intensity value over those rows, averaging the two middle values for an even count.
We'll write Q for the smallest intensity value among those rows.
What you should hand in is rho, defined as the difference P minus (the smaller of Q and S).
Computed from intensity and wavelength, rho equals 0.3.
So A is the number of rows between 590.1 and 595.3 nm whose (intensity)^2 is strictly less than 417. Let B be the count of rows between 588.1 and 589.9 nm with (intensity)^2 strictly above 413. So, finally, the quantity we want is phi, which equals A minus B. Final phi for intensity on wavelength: 14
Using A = 15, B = 1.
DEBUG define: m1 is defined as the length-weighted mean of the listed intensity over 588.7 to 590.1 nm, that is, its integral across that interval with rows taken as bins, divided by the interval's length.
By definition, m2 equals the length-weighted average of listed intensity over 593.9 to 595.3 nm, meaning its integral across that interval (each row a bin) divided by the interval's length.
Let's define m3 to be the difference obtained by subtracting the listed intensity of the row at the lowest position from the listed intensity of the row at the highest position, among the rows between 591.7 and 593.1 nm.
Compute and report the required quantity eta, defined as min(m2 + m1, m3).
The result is -0.34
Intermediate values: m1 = 19.0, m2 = 20.4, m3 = -0.34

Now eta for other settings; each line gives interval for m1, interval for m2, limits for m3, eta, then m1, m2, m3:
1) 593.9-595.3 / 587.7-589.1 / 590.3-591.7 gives 0.67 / 20.4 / 19.9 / 0.67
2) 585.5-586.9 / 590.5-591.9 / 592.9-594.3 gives 0.12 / 20.6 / 20.7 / 0.12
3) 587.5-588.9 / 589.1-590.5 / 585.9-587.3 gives 0.20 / 20.0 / 19.4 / 0.20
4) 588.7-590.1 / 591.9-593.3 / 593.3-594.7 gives 0.37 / 19.0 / 20.2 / 0.37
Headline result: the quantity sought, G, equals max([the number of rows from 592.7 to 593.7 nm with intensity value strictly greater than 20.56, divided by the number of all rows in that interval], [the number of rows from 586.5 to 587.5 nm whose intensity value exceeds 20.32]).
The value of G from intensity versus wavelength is 5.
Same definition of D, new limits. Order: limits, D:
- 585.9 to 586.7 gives 1.31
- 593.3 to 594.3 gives 1.30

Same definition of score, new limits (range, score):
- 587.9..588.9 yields 0.70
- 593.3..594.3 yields 0.70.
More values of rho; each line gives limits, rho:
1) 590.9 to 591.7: 1.0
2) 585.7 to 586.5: 0.1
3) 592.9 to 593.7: 0.5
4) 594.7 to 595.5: 0.5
